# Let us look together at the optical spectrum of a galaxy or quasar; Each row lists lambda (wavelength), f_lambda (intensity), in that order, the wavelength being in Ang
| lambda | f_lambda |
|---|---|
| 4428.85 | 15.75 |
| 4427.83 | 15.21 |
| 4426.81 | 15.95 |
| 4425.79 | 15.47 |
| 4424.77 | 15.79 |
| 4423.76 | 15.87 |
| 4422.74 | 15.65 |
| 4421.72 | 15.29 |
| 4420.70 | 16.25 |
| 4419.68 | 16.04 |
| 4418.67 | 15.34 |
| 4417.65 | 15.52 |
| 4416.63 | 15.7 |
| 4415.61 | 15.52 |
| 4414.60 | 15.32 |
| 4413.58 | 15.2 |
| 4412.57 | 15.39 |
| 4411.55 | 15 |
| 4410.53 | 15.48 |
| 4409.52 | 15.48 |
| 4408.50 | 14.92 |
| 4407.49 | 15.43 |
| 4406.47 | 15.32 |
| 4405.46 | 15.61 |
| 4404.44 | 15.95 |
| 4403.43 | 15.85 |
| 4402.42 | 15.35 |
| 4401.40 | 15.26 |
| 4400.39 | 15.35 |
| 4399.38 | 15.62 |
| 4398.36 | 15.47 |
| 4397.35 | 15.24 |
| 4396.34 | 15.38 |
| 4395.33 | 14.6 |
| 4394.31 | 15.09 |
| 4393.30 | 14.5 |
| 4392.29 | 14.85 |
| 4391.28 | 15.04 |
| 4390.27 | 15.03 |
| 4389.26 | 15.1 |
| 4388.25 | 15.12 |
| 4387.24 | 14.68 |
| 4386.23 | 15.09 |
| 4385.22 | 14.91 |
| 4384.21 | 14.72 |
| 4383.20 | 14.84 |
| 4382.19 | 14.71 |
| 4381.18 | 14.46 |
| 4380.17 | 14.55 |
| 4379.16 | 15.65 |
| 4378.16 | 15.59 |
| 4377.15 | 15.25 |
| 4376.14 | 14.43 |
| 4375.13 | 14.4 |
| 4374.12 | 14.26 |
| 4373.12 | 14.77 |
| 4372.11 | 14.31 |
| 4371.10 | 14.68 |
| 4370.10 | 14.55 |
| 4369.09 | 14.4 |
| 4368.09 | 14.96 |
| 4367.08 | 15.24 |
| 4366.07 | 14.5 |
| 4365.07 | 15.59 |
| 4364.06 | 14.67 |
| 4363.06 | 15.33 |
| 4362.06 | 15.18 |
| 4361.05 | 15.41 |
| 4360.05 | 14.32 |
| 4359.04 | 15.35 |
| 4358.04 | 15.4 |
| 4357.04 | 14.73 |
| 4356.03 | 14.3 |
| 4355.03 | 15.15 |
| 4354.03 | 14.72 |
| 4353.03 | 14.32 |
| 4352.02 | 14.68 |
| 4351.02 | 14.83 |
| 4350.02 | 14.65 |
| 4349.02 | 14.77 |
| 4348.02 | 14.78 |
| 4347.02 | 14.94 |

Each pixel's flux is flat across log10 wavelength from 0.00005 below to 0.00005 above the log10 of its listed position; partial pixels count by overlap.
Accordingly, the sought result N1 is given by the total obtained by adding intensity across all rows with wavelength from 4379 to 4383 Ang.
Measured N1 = 59.4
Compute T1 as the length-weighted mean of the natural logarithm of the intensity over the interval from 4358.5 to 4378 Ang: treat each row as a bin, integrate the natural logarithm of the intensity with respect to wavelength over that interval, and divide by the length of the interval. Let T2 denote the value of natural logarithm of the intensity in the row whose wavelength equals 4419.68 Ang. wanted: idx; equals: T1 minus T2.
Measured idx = -0.08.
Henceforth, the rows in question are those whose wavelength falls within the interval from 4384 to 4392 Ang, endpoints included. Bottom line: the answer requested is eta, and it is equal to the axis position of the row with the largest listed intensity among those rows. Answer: 4388.25 Ang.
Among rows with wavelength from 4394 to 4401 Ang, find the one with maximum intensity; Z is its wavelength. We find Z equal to 4399.38 Ang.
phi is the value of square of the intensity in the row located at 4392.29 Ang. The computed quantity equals 221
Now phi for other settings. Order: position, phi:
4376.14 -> 208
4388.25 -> 229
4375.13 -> 207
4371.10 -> 216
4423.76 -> 252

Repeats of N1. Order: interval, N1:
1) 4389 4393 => 60.0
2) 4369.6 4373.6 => 58.3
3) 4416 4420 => 62.6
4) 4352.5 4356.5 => 58.5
